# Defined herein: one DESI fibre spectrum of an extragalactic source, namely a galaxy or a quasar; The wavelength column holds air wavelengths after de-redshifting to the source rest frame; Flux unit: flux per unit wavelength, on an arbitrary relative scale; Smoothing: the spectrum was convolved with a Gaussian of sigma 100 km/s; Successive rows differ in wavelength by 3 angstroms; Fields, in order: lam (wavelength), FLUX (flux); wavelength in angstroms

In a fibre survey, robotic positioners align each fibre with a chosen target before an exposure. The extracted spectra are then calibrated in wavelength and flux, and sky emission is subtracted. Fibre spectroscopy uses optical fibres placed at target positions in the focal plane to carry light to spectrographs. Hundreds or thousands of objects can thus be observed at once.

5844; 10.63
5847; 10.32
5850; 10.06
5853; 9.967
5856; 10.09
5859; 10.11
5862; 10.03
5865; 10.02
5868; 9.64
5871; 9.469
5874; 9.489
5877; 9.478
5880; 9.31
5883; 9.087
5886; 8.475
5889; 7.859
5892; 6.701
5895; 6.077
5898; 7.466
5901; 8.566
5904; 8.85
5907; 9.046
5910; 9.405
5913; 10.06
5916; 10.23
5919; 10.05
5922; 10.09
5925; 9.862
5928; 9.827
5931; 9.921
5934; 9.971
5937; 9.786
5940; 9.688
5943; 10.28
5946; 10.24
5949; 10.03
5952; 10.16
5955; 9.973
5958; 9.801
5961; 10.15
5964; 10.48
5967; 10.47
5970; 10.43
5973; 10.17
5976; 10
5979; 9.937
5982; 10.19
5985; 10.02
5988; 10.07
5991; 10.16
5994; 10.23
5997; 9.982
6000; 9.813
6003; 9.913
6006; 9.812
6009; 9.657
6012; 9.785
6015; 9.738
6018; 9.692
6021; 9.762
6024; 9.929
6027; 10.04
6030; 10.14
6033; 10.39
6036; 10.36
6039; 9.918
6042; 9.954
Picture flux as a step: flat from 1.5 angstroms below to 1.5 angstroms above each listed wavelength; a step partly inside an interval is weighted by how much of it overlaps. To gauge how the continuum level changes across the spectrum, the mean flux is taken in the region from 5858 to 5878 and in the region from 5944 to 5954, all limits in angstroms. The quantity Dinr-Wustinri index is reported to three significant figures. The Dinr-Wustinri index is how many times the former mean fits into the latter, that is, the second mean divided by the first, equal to 1.04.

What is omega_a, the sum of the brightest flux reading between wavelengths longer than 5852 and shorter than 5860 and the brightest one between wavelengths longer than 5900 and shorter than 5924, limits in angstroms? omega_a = 20.34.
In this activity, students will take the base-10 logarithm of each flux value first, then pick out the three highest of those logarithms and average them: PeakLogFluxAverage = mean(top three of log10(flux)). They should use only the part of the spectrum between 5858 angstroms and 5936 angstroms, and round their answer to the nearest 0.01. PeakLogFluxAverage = 1.01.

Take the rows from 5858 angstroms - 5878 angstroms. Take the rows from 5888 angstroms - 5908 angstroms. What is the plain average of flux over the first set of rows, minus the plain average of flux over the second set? 2.0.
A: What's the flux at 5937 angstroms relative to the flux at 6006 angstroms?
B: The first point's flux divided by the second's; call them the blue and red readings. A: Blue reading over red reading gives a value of 1.00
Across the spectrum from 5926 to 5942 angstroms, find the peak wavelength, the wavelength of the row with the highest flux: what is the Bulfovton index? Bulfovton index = 5934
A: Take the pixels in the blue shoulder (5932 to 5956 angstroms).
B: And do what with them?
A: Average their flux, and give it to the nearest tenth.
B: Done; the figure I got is 10.0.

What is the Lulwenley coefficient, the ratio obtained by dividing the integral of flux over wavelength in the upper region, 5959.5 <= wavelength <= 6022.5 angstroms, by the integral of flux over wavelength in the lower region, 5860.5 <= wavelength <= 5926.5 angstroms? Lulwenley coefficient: 1.1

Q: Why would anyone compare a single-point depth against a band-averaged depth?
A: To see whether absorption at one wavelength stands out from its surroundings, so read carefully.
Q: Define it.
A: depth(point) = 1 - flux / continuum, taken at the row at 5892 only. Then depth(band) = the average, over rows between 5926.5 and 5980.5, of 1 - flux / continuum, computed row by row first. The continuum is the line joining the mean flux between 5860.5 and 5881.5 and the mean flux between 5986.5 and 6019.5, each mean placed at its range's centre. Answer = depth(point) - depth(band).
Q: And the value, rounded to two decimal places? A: 0.34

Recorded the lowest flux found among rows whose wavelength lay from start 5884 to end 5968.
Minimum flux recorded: 6.077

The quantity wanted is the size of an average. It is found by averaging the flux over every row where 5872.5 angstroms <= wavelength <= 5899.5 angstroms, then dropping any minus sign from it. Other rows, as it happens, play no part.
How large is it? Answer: 8.22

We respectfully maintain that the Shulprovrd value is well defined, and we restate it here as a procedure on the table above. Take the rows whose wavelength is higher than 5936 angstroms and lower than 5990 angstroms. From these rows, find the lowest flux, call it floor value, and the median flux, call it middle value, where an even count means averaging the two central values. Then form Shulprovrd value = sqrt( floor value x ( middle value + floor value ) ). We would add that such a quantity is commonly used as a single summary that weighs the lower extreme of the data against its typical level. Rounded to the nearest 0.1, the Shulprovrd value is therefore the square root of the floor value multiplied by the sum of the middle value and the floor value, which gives 13.8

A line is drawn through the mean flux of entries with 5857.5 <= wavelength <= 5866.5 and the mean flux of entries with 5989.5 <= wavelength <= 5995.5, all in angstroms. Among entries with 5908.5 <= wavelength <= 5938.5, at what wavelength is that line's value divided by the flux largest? 5910 angstroms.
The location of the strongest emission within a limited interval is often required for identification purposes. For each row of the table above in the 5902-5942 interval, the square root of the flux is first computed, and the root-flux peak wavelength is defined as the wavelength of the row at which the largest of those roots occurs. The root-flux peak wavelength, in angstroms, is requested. 5916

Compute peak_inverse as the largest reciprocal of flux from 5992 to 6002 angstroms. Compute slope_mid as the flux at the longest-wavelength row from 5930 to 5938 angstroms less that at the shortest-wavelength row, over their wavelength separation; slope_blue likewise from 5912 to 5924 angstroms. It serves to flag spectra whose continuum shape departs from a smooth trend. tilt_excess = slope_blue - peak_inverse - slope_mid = -0.08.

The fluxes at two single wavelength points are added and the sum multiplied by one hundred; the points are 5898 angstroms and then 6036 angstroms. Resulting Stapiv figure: 1783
